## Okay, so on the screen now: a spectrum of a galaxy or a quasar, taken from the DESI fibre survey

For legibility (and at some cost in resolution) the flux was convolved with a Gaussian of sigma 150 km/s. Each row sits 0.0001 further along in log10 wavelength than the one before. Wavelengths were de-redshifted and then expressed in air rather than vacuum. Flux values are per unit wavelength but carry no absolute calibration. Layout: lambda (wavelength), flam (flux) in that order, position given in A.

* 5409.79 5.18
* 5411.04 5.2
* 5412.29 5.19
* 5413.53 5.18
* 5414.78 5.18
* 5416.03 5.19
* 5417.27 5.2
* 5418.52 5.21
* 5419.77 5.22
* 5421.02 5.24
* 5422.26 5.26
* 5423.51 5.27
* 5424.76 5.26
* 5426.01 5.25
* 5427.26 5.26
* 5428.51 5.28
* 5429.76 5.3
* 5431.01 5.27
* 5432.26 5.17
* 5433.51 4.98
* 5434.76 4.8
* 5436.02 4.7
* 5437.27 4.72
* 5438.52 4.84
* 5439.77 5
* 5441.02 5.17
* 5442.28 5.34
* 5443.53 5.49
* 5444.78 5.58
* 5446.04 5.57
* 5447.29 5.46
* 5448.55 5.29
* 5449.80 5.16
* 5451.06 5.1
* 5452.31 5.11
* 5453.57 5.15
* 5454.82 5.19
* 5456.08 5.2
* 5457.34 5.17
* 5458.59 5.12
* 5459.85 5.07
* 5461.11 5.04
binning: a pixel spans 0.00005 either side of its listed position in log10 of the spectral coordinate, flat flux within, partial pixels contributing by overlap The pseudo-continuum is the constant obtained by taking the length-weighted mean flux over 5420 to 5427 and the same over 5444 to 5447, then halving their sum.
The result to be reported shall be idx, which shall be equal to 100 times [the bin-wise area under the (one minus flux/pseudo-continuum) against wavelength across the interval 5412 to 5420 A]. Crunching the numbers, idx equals 32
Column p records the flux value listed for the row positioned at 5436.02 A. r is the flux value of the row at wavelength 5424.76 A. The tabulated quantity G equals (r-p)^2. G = 0.314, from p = 4.7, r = 5.26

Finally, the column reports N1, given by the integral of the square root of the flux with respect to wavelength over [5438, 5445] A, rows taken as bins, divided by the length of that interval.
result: 2.286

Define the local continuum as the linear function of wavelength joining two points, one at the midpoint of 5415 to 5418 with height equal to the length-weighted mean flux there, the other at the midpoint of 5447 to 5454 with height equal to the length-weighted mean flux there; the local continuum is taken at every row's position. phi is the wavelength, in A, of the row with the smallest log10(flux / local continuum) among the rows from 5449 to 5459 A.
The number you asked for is 5451.06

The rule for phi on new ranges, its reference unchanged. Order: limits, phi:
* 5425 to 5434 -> 5433.51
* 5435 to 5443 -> 5436.02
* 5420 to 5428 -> 5421.02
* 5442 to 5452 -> 5451.06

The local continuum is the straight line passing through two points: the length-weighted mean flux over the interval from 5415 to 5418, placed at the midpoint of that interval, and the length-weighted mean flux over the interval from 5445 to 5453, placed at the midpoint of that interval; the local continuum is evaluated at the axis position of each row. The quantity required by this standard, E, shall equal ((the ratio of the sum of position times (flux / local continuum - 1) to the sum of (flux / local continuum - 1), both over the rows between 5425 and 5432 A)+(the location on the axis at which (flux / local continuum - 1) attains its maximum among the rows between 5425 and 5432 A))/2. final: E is 5429.3 A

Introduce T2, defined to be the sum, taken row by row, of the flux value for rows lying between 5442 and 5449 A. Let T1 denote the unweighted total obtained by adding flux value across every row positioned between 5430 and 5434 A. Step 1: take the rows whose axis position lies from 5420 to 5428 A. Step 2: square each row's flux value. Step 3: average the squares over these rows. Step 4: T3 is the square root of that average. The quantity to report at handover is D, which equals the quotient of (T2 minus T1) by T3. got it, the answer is 3.3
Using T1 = 15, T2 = 33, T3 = 5.26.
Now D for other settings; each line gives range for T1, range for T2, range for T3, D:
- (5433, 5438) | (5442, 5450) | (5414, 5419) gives 3.6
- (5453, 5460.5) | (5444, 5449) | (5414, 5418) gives -1.7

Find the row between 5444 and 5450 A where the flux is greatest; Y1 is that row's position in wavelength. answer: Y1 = 5444.78 A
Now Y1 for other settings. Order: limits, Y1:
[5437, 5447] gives 5444.78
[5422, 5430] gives 5429.76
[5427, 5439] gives 5429.76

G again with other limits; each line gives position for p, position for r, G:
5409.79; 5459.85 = 0.012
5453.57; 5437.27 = 0.185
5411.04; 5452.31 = 0.008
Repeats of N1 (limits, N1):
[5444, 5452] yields 2.313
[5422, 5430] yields 2.294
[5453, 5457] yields 2.275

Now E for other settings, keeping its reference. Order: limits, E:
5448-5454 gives 5450.1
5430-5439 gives 5433.6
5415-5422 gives 5420.8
